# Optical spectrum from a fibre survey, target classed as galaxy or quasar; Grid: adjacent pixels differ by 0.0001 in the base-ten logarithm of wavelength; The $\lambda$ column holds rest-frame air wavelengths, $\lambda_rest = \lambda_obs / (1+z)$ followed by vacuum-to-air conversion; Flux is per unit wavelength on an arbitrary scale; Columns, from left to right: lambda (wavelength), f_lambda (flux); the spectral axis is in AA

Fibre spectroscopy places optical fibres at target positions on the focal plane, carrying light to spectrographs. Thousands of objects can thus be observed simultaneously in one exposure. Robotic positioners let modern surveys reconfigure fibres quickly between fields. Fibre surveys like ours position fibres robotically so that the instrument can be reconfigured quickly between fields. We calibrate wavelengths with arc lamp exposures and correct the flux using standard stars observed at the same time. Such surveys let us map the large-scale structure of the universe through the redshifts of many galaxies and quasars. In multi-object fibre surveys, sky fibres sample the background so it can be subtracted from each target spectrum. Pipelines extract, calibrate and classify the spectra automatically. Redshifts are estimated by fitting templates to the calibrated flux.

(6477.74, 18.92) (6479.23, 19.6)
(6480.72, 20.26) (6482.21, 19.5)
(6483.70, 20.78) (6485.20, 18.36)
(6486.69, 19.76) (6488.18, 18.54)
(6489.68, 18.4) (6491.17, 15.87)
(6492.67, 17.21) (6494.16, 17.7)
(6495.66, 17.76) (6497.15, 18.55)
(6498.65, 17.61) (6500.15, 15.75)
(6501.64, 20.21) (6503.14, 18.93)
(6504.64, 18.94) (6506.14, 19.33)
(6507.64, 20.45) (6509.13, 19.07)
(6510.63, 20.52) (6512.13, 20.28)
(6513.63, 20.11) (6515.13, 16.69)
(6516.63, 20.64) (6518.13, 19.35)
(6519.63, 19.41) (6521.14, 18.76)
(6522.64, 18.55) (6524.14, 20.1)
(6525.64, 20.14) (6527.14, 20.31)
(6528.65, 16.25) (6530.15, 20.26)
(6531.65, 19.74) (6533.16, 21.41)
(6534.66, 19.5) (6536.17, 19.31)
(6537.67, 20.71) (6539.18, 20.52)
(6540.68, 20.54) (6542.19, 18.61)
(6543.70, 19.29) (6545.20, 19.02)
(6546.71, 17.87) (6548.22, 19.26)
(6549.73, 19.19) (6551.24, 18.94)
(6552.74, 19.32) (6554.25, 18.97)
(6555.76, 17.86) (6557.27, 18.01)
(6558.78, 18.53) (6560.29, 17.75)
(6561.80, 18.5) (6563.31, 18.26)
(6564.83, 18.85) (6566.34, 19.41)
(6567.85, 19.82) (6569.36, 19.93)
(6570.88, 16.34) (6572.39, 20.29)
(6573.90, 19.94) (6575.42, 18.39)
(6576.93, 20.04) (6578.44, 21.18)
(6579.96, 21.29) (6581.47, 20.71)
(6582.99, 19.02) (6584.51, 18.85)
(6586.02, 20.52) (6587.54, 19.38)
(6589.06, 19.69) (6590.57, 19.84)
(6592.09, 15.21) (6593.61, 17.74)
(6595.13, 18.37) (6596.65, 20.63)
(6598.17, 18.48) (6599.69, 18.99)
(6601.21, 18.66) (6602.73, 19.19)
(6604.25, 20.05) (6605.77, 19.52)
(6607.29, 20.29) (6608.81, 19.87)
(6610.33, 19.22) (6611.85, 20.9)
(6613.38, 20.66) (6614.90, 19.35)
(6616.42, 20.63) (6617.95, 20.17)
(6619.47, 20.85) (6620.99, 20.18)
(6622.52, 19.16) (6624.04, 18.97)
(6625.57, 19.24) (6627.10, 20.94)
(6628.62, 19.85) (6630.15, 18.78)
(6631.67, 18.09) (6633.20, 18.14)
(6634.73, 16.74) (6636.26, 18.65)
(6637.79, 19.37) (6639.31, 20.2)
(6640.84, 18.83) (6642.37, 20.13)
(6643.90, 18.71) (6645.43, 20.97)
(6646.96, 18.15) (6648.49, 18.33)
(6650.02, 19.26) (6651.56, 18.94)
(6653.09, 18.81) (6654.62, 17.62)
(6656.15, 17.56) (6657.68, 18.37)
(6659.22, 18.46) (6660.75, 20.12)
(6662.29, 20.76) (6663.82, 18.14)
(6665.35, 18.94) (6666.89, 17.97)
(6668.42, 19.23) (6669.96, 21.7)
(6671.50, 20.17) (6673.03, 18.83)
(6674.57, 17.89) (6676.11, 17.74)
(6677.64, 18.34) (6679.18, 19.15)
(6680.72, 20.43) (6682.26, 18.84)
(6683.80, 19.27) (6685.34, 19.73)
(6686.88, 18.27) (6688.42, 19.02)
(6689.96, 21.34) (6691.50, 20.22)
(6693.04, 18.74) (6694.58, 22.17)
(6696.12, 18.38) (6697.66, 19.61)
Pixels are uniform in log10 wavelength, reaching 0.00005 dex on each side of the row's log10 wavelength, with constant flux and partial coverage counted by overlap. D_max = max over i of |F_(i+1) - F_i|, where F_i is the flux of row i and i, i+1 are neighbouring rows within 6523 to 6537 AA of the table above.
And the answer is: 4.1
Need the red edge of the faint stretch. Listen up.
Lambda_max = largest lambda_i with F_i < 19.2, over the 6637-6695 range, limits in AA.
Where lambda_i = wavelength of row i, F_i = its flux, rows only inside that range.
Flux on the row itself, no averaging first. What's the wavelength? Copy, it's 6693.04 AA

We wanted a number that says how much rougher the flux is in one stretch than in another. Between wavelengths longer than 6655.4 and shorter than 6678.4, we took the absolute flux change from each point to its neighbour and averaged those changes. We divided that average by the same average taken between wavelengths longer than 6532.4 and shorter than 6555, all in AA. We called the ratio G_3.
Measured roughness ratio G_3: 1.6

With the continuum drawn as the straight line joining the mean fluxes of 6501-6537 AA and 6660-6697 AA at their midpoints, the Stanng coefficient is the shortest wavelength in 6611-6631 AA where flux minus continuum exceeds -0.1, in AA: 6611.85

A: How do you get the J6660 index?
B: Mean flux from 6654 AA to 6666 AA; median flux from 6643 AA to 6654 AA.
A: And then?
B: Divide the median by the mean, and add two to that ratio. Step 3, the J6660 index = 3.00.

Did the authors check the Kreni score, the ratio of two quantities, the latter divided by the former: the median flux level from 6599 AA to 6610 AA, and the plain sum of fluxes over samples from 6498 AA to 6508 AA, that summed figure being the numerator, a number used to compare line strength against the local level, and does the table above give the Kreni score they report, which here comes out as 6.7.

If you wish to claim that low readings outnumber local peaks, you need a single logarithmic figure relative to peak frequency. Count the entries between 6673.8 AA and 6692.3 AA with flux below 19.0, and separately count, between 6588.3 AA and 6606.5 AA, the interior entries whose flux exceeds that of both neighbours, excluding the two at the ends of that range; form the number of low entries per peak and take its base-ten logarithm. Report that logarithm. 0.1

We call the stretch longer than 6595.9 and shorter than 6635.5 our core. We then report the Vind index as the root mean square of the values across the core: 19.5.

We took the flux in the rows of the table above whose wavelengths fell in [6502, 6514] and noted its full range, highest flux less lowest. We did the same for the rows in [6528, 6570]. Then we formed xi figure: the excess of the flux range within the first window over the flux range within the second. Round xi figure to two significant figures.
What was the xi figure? -3.6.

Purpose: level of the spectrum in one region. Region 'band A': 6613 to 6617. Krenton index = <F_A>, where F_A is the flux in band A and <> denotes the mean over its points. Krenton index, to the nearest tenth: 20.2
